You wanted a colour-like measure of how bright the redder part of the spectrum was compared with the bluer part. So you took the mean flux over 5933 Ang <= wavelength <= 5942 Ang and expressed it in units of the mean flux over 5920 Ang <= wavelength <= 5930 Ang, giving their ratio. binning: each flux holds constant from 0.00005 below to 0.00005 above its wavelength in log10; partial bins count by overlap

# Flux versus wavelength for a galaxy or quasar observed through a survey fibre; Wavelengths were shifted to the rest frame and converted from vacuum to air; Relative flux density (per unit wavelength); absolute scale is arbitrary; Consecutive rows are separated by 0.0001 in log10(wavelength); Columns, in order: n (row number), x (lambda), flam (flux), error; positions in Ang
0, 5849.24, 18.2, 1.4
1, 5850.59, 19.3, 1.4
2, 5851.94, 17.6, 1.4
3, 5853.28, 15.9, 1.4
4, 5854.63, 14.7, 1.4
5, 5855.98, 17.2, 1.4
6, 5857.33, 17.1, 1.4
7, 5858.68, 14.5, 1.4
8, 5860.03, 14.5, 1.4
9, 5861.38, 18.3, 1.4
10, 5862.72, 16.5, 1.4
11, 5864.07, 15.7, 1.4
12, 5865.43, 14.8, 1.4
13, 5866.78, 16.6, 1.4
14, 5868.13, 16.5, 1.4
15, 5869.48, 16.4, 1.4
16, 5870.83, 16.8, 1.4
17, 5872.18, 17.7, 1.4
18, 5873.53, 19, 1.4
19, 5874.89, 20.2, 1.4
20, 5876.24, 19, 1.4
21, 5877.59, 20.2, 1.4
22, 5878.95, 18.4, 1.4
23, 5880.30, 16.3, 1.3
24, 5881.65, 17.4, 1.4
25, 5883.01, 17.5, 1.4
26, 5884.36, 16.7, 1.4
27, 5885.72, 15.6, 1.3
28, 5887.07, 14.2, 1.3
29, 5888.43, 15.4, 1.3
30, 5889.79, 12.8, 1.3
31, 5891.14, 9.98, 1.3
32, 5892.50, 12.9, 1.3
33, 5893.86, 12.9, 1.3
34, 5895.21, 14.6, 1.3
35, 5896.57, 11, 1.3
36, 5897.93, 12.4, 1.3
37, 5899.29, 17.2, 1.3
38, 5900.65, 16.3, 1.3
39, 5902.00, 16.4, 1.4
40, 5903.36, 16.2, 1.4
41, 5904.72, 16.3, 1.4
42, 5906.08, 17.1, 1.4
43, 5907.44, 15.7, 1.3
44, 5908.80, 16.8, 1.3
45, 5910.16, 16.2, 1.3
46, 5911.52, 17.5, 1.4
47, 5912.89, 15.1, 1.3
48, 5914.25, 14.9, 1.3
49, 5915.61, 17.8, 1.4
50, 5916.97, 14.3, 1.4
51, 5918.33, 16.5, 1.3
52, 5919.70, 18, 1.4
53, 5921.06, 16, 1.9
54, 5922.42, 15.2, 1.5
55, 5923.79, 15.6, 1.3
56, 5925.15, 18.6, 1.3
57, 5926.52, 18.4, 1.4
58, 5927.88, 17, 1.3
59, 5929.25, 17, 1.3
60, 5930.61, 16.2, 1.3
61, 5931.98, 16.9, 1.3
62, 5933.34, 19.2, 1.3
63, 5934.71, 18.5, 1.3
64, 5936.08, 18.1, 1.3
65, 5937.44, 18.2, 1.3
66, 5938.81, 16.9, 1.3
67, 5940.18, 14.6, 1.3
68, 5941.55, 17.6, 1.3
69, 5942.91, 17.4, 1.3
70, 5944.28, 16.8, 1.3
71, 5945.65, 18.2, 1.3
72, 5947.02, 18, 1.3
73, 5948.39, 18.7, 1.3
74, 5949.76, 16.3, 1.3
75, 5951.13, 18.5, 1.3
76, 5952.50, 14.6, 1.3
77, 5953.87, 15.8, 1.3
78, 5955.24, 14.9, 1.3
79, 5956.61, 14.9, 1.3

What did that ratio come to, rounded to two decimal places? 1.04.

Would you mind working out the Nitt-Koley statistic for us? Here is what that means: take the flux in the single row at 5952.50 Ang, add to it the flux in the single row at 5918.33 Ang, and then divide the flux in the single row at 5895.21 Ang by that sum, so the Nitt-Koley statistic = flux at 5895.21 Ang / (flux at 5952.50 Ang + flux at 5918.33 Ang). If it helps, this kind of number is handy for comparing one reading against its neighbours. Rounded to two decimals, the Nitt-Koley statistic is 0.47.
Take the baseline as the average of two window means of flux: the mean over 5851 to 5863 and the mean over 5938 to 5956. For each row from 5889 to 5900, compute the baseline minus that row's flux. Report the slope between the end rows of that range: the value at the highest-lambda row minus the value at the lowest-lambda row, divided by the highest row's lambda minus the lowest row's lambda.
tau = -0.5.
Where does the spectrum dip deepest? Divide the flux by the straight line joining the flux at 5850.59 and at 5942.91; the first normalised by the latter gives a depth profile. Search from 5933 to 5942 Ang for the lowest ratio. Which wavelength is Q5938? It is 5940.18 Ang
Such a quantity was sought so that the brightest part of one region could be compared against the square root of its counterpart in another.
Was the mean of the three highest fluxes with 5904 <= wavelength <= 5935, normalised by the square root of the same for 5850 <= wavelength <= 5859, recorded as 4.42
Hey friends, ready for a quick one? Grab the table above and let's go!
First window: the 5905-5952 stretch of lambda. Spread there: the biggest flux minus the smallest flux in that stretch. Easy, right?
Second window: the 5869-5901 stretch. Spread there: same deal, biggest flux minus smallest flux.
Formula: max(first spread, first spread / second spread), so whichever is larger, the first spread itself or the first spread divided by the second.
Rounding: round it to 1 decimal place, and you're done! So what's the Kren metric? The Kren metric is 4.9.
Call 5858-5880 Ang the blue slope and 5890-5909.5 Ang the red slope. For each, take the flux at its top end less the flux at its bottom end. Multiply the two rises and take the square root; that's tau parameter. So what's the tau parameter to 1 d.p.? 5.2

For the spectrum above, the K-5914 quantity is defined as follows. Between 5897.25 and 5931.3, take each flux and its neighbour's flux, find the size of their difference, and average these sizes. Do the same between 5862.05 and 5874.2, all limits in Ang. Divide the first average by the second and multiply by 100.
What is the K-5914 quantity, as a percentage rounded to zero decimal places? 172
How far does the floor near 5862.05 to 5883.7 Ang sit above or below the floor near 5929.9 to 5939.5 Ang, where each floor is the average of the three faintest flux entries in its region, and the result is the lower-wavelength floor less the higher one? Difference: -1.1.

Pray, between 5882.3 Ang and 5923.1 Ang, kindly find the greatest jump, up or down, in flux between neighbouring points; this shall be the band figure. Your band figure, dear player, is 4.8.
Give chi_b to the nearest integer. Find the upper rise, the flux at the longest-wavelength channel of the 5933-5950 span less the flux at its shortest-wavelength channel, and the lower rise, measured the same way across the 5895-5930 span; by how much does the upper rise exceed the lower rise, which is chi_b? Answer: -5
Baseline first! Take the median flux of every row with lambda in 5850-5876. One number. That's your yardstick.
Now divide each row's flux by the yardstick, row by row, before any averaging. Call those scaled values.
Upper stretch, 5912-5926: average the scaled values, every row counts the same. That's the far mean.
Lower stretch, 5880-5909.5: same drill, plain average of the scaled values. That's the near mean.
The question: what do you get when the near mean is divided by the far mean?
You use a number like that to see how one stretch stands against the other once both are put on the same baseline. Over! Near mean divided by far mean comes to 0.93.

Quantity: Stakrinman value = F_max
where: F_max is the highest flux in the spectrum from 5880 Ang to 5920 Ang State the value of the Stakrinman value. 18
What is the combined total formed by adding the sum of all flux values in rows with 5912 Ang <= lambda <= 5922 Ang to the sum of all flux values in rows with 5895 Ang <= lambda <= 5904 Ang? 217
